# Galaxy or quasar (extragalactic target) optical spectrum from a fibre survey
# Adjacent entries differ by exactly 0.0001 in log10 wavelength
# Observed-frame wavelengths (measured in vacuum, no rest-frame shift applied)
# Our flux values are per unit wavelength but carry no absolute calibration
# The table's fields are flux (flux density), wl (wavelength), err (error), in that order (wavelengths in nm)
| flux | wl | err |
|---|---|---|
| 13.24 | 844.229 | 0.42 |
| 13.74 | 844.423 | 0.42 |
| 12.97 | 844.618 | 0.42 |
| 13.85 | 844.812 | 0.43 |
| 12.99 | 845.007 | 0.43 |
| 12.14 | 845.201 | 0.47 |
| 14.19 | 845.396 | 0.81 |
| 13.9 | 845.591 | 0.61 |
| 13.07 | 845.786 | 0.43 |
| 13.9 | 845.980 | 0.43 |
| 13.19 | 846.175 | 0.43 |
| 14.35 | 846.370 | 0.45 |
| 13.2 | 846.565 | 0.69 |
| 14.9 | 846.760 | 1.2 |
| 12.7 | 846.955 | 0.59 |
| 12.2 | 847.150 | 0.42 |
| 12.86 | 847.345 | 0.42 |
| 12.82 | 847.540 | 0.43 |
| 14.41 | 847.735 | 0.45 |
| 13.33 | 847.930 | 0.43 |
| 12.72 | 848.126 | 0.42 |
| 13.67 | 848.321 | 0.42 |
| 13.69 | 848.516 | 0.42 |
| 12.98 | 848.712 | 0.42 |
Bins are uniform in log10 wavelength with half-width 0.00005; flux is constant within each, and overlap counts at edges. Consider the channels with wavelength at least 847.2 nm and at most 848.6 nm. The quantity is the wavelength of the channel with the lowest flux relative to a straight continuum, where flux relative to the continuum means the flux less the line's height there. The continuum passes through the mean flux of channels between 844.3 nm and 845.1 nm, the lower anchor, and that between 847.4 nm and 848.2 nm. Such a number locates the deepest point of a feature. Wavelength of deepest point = 848.126 nm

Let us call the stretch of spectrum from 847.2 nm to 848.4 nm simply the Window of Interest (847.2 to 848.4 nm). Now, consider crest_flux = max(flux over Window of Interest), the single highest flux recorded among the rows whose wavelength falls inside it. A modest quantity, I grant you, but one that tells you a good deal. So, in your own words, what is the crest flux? 14.41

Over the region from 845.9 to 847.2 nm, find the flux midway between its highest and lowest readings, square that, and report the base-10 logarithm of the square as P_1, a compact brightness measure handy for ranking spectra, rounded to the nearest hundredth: 2.26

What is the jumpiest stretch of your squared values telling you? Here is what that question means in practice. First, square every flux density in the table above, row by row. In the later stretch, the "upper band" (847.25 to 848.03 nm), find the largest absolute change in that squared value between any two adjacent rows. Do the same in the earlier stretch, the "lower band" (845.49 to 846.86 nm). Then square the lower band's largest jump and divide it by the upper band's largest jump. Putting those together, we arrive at 53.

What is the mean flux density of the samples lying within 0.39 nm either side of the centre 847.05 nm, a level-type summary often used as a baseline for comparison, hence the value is 13.2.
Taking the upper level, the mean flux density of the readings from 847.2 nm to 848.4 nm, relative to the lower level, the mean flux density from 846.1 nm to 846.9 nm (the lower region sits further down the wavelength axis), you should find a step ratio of 0.96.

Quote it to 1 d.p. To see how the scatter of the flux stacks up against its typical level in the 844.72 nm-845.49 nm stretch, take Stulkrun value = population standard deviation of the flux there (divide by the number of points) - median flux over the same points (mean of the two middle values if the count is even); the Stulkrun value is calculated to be -12.6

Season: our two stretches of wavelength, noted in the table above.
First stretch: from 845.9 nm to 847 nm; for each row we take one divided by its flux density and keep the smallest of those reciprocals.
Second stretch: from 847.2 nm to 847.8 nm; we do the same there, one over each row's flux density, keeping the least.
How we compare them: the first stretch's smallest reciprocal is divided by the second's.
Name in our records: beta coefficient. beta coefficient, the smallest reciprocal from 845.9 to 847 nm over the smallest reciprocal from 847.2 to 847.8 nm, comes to 0.97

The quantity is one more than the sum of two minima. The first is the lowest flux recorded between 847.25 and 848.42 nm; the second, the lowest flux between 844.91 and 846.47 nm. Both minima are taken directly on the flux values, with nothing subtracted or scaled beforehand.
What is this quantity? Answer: 25.9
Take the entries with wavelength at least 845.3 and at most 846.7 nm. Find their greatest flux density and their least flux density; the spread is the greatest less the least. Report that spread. 1.3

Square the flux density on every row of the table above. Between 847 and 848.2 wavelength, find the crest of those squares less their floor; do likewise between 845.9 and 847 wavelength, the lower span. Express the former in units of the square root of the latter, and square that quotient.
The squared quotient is 57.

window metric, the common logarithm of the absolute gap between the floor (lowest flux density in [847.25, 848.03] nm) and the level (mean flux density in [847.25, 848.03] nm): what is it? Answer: -0.27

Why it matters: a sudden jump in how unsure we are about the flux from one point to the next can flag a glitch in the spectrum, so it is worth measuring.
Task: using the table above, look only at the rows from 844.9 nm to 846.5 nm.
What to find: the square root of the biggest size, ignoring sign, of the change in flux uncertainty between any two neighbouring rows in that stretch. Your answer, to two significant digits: 0.58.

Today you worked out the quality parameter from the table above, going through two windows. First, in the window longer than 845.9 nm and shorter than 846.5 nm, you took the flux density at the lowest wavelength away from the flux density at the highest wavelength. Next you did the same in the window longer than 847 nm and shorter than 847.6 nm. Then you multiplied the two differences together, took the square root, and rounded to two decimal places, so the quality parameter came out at 0.53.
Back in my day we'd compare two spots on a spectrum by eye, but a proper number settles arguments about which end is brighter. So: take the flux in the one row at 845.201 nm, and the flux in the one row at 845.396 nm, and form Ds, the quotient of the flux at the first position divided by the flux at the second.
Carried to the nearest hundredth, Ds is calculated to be 0.86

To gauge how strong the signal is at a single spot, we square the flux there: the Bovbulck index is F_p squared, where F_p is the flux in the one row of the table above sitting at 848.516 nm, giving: 187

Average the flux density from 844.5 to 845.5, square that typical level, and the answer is 175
